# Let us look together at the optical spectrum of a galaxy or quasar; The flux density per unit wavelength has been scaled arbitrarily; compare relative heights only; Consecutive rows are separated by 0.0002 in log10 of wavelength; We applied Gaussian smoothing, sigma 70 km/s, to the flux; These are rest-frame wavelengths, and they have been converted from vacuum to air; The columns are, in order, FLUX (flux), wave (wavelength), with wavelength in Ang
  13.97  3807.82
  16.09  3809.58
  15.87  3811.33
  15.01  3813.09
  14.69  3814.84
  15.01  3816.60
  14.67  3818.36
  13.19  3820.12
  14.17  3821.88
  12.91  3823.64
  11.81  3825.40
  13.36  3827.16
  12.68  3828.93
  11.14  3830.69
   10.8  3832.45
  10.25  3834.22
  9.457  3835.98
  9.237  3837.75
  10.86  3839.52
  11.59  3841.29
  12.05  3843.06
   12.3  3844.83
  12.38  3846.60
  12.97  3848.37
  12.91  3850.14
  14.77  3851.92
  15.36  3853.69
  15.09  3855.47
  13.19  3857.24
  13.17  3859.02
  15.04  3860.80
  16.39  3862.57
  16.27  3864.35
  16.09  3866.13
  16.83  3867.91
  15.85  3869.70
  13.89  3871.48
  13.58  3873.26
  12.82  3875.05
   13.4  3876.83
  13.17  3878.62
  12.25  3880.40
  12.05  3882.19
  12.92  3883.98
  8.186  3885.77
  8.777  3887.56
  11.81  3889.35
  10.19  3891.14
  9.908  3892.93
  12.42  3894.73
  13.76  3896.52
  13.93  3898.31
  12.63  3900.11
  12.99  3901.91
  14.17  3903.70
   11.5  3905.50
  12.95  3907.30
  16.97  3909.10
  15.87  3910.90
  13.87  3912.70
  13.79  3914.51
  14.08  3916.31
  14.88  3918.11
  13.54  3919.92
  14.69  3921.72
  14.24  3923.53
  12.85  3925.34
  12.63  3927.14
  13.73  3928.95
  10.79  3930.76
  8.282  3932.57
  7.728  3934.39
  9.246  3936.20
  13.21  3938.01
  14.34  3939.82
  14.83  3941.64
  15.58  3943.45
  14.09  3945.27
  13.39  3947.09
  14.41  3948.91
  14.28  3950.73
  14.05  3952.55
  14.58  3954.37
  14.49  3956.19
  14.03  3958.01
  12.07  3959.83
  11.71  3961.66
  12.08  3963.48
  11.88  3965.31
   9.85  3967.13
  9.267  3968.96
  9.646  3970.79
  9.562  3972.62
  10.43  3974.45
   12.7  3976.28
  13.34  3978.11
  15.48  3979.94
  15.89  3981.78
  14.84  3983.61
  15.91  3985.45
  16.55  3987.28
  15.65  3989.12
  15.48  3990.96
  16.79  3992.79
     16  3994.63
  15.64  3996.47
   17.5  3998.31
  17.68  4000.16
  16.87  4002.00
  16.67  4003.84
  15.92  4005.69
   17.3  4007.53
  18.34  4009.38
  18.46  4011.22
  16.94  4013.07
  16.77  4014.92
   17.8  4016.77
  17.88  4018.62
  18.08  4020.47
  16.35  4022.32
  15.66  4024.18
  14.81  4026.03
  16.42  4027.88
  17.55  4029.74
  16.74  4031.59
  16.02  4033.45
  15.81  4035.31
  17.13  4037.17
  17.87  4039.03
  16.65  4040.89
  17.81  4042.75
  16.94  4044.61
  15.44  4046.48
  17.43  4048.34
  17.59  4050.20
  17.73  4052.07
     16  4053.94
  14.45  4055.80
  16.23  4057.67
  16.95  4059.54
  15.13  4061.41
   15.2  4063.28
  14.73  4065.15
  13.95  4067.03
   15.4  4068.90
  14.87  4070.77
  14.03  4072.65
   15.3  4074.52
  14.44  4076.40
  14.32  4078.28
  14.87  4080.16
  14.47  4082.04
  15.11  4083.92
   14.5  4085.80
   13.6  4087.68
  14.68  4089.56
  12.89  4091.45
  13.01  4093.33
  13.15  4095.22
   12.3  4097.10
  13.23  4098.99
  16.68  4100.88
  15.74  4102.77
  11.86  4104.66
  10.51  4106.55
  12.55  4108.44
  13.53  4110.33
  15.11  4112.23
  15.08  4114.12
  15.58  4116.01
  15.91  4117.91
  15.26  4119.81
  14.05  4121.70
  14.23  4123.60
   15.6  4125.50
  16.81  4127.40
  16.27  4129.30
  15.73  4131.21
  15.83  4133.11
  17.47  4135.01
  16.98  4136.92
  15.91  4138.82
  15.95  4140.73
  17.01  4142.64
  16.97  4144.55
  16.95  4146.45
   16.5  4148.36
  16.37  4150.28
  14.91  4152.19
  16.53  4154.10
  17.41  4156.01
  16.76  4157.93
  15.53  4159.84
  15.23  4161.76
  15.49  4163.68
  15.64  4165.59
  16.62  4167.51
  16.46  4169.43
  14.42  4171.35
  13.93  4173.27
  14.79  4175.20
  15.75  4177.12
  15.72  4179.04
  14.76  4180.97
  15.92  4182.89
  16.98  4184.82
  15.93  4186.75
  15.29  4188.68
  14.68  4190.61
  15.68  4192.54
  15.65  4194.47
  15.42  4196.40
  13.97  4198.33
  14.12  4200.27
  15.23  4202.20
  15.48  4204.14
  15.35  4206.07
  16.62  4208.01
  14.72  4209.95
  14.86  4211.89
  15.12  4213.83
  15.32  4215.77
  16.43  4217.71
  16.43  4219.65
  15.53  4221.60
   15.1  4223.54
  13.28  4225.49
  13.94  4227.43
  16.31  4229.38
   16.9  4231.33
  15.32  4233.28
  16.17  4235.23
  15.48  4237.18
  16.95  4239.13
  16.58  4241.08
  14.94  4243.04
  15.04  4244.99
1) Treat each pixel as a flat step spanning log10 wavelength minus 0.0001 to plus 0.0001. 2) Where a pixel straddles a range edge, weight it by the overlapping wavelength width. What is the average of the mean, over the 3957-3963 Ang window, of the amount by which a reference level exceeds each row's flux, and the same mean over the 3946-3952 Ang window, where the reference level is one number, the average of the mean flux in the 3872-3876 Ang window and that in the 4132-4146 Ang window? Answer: 1.6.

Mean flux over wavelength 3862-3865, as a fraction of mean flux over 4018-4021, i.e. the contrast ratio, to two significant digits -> 0.91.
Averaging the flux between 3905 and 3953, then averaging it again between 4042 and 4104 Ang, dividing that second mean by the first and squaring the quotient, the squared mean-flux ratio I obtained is 1.28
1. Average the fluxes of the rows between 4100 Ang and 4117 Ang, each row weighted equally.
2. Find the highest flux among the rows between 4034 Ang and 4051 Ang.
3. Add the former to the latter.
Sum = 31.9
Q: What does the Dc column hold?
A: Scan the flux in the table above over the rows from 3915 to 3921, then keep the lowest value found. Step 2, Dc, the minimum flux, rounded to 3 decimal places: 13.540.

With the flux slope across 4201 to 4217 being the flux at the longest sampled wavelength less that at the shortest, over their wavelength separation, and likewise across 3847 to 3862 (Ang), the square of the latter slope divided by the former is 4.2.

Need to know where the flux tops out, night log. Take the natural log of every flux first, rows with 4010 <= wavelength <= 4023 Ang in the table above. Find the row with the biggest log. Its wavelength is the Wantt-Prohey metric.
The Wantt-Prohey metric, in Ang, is 4011.22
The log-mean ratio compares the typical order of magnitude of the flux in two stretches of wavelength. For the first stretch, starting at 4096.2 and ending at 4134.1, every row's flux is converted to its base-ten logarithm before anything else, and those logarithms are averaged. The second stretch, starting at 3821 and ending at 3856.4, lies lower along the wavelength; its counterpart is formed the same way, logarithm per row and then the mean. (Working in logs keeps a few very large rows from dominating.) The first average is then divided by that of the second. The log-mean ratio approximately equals 1.07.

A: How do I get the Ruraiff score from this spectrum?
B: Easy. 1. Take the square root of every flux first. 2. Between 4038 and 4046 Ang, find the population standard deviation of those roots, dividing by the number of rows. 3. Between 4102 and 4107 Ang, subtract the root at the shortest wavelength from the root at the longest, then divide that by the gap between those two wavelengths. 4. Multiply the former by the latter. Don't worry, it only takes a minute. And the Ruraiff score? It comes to -0.012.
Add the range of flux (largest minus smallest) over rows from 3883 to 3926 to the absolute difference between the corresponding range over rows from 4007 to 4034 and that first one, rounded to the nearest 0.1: 13.9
